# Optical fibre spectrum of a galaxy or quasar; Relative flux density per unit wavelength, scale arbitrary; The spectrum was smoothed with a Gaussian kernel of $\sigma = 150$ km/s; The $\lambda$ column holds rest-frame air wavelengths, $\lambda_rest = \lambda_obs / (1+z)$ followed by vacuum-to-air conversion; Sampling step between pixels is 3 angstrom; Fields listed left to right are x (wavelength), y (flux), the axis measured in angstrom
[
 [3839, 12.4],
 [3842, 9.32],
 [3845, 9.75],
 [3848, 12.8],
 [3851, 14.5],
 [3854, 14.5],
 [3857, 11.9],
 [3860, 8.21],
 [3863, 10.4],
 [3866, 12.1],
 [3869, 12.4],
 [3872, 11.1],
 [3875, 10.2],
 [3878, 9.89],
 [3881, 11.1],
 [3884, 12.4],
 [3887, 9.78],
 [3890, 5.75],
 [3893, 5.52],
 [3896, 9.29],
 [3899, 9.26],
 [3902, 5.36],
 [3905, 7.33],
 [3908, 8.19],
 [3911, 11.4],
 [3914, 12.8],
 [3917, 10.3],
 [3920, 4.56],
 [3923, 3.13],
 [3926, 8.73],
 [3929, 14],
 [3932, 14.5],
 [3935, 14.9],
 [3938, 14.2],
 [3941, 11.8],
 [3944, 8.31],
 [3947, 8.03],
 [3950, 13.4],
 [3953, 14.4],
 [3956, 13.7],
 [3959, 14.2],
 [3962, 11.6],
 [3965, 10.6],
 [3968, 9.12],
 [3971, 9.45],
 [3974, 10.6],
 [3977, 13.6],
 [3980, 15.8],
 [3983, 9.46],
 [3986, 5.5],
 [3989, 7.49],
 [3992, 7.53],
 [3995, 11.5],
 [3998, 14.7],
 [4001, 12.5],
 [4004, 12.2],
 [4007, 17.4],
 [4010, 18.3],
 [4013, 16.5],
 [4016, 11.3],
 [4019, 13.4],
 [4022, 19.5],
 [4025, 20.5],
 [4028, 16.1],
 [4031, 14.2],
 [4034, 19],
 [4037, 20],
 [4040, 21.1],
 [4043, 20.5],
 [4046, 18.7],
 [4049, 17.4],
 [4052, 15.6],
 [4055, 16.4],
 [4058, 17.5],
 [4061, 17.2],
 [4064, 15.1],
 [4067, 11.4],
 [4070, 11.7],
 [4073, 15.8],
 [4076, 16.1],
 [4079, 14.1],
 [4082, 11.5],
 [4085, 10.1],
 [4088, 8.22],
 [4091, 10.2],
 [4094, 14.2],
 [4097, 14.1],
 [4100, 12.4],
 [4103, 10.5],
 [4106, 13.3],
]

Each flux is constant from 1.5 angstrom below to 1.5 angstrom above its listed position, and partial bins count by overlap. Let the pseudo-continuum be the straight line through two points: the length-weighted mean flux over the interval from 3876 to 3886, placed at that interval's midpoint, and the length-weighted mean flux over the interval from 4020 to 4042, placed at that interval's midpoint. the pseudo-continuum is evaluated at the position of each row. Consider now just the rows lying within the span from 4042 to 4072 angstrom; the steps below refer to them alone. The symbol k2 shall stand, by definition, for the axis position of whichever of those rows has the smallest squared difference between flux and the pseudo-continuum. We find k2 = 4046 angstrom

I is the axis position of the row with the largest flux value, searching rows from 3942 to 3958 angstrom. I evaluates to 3953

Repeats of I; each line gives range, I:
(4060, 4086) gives 4061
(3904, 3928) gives 3914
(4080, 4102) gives 4094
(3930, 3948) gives 3935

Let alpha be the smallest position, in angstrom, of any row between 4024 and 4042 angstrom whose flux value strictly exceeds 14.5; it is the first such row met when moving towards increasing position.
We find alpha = 4025 angstrom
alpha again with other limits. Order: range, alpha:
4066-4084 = 4073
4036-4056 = 4037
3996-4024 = 3998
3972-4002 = 3980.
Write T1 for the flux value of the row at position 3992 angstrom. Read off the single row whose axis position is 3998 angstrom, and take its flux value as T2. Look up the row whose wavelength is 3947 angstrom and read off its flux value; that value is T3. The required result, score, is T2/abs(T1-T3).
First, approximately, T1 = 7.53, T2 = 14.7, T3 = 8.03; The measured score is 29.4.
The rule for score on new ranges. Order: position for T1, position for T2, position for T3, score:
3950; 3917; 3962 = 5.7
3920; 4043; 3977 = 2.3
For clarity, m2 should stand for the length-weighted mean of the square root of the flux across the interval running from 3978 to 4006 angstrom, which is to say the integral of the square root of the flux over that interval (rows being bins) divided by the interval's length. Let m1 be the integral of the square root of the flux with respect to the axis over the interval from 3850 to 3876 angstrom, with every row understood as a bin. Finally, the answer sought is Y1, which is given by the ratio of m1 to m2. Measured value 27.1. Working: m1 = 89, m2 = 3.26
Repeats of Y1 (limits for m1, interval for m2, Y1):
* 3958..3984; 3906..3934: 28.8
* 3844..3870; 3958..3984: 26.3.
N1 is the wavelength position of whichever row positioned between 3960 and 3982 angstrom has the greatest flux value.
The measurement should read 3980 angstrom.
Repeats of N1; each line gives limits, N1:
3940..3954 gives 3953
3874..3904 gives 3884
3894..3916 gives 3914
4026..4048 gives 4040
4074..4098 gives 4076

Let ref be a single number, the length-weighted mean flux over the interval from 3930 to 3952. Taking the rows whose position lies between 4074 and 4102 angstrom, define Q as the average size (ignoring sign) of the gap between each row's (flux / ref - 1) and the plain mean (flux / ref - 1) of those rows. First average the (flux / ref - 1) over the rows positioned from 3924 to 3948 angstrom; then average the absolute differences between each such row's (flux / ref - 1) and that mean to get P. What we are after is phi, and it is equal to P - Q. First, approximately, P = 0.211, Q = 0.17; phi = 0.04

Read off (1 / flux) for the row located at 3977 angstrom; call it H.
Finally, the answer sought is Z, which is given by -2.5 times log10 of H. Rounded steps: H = 0.074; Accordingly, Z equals 2.8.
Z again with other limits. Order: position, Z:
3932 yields 2.9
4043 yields 3.3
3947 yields 2.3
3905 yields 2.2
